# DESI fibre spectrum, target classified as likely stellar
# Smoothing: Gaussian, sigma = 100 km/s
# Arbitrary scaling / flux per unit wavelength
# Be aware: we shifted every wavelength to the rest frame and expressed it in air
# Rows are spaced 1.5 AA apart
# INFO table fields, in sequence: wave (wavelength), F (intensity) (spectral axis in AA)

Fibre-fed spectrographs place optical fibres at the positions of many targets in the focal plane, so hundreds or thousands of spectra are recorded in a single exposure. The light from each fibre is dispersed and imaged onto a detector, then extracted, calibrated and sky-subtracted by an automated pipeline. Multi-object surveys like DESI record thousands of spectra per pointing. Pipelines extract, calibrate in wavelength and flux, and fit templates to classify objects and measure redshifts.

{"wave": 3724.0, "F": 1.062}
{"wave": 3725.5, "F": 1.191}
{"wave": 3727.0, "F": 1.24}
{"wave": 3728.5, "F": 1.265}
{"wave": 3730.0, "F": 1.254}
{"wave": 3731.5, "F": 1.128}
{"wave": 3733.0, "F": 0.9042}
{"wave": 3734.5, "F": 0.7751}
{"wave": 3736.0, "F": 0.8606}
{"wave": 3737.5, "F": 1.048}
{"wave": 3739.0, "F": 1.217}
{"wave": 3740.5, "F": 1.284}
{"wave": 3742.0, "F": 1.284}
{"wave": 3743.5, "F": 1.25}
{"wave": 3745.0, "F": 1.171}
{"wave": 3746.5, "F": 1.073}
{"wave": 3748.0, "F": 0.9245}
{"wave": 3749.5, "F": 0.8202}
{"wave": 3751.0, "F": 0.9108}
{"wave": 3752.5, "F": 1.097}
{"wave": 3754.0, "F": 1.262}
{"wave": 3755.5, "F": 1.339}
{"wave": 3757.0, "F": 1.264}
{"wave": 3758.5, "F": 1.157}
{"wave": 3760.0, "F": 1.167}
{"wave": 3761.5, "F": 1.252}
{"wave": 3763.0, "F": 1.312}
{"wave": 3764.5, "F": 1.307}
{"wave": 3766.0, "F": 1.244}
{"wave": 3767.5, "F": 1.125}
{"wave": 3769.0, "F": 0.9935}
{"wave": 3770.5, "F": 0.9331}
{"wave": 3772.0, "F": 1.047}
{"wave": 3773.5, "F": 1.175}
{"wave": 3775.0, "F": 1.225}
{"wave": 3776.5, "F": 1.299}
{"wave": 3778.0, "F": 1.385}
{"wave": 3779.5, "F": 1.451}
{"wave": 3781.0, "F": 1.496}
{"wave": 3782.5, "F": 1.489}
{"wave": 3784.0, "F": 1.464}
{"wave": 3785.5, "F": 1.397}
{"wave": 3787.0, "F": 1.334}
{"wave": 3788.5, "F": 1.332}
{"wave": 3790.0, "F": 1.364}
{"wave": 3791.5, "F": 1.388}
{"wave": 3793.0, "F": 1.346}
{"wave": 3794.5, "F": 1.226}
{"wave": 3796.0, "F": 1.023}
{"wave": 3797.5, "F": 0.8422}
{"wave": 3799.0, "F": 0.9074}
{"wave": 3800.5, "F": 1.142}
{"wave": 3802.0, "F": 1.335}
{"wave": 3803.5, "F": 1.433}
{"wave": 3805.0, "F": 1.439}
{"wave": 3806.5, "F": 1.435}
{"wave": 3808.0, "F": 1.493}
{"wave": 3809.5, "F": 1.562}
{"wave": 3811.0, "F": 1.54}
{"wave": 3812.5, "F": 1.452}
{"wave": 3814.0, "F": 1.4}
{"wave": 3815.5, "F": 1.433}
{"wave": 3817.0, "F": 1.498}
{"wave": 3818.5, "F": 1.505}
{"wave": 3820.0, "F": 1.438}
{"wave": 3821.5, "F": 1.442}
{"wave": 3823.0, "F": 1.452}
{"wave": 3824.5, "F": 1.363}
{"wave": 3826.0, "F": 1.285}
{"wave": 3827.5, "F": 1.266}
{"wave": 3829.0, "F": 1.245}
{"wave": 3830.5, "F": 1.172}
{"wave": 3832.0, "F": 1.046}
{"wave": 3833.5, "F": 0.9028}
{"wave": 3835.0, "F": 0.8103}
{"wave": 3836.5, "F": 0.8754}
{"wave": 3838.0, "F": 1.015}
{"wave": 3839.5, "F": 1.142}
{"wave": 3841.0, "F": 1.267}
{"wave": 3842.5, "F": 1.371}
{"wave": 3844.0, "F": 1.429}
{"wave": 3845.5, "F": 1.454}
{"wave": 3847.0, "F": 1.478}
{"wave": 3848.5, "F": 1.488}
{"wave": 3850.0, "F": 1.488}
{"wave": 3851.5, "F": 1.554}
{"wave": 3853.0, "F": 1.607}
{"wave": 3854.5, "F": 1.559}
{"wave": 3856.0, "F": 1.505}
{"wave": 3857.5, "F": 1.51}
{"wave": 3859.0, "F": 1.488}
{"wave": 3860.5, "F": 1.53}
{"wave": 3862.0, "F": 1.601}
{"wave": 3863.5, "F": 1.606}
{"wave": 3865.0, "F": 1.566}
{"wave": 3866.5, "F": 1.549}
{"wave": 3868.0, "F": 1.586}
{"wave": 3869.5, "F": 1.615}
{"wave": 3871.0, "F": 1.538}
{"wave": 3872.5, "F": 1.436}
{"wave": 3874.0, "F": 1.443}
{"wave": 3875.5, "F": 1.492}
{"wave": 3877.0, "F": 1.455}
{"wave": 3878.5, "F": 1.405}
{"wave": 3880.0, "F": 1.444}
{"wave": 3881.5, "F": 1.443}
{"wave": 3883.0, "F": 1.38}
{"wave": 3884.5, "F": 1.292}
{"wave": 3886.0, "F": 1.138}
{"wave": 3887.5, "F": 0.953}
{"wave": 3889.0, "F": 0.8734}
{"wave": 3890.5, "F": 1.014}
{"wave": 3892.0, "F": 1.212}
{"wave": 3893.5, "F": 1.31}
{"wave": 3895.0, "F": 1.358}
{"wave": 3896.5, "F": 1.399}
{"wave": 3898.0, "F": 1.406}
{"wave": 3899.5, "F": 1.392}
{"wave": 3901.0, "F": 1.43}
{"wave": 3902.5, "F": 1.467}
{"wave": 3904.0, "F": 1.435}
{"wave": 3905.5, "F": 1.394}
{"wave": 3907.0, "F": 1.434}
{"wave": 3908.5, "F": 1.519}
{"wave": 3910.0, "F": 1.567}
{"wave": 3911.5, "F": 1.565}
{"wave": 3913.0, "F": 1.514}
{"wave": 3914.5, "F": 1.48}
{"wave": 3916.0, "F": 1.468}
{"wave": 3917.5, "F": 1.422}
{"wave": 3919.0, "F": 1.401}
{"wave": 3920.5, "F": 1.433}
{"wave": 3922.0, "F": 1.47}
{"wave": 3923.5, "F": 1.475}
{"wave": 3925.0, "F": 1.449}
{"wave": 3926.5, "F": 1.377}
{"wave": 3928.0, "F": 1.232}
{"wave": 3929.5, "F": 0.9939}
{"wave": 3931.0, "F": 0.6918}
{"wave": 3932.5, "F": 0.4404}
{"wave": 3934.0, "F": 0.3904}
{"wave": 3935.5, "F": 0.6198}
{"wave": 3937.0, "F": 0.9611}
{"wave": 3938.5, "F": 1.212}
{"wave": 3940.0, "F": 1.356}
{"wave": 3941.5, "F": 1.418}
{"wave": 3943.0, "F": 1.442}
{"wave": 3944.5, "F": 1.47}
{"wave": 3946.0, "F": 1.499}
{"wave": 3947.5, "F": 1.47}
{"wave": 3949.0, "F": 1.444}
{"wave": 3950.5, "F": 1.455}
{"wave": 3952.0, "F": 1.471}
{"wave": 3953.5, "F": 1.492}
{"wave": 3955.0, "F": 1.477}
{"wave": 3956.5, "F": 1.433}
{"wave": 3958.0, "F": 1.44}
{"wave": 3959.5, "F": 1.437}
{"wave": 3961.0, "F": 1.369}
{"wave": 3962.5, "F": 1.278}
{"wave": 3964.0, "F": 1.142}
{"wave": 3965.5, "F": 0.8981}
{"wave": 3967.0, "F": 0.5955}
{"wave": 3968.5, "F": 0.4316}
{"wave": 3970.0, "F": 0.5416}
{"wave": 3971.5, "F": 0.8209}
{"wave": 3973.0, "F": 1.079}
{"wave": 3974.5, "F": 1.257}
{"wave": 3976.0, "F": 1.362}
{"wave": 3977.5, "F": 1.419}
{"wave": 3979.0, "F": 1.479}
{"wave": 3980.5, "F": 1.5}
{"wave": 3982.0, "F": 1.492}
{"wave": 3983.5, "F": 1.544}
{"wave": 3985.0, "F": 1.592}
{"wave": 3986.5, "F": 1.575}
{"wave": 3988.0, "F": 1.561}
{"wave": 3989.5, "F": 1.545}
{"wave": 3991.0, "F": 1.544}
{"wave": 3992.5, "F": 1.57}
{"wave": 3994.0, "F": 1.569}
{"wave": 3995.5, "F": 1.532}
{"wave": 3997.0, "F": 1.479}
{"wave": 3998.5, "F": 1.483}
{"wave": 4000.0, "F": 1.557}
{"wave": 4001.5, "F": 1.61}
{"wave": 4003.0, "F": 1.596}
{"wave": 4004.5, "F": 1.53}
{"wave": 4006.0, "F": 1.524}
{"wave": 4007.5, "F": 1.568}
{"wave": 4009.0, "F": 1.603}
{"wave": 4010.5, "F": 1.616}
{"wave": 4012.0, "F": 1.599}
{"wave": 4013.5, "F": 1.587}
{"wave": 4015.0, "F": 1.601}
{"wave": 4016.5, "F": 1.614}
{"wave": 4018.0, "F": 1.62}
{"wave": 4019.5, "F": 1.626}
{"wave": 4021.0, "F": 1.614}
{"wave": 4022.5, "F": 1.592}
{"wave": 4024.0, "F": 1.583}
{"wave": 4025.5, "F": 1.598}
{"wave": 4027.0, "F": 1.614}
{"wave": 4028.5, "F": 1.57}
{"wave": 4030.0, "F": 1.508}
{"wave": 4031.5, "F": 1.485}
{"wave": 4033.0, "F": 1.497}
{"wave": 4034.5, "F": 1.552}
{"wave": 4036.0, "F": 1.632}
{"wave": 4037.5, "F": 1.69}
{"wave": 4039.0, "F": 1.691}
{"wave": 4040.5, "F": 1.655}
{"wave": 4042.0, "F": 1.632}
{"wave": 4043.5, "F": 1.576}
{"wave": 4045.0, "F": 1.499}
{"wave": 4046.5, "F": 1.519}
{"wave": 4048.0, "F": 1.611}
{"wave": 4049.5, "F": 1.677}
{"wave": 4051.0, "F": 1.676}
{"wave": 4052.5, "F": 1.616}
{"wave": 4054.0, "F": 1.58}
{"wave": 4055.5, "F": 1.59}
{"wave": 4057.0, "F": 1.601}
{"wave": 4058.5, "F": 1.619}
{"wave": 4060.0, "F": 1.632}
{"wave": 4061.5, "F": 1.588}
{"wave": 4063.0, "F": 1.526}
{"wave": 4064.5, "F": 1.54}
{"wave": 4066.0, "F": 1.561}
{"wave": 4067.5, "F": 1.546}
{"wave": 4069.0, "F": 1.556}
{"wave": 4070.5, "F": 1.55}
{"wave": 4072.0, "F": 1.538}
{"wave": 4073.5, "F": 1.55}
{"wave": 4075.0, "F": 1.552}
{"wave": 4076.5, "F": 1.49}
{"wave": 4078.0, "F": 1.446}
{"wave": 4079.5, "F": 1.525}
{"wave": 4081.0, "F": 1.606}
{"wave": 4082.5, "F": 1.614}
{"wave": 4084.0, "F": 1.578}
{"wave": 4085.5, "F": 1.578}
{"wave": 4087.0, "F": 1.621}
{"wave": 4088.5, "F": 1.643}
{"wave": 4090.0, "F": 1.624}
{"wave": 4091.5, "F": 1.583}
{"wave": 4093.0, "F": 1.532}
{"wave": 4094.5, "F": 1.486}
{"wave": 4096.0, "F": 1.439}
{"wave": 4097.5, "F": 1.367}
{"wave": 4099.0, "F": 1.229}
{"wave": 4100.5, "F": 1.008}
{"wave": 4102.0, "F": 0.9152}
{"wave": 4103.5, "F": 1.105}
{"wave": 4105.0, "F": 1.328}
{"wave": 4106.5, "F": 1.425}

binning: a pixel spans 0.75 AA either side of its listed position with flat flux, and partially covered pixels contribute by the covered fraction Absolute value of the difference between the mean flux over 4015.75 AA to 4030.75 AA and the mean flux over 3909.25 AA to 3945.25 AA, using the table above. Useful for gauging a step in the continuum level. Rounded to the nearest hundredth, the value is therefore 0.35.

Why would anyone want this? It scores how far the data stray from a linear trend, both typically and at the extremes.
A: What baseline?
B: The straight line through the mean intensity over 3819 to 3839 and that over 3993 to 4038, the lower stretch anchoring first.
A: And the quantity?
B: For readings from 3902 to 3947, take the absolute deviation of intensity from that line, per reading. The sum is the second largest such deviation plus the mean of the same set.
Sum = 1.18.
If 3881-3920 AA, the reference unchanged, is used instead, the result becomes 0.48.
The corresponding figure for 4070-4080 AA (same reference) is 0.39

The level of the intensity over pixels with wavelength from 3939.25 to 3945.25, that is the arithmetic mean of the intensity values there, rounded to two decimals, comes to 1.42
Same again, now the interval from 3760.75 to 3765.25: 1.29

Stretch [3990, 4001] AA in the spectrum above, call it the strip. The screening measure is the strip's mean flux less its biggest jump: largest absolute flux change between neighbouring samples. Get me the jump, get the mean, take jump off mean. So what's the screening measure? 1.46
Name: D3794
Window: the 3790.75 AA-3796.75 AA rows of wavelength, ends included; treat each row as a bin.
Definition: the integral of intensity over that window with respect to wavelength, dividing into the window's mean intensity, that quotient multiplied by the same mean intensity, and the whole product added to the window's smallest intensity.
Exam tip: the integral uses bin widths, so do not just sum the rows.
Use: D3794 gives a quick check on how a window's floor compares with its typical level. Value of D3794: 1.23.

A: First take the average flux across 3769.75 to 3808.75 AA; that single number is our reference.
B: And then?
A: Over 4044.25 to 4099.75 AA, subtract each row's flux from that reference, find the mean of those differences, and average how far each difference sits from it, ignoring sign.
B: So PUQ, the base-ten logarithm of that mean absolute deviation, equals -1.2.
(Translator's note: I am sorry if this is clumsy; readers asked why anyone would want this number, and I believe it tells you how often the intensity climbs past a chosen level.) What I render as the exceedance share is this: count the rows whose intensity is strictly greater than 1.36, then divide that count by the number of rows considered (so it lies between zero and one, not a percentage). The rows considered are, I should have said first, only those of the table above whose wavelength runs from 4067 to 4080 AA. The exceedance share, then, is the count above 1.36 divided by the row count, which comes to 1.0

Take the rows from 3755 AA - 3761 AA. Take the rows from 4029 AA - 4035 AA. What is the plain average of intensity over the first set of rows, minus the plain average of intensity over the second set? -0.28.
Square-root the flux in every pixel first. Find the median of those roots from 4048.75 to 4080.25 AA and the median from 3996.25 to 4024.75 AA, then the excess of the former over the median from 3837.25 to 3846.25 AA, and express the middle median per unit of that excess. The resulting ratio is 13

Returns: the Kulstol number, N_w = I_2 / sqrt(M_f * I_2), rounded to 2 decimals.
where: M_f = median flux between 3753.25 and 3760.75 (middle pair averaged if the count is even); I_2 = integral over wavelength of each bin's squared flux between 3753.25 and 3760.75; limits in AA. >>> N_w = 3.02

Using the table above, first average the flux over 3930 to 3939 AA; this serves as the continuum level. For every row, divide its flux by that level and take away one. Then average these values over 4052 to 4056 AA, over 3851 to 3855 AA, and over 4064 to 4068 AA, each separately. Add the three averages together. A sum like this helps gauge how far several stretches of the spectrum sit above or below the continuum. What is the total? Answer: 3.6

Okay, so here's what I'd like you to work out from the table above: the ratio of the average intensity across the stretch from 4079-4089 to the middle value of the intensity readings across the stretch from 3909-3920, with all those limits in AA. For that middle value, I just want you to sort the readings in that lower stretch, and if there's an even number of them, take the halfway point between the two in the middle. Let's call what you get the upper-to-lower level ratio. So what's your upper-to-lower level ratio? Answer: 1.08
